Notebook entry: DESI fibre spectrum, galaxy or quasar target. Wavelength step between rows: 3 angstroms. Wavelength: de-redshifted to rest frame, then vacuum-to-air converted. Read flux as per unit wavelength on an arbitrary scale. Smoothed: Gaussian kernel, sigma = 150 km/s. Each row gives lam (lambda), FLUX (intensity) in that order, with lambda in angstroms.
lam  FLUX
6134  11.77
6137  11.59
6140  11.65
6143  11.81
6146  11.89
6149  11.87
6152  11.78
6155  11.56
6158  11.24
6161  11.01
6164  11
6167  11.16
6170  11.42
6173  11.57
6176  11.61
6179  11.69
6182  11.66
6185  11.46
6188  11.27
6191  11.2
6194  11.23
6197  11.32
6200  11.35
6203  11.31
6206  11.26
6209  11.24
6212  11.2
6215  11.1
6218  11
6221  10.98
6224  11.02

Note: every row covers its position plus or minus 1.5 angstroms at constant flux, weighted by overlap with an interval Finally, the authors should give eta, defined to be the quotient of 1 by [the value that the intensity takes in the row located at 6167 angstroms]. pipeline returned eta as 0.0896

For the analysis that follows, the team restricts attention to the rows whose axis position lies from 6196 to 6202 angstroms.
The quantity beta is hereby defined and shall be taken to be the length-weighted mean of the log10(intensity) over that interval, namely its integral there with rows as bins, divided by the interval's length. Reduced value 1.05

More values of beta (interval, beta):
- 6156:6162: 1.05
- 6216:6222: 1.04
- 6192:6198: 1.05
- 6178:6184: 1.07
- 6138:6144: 1.07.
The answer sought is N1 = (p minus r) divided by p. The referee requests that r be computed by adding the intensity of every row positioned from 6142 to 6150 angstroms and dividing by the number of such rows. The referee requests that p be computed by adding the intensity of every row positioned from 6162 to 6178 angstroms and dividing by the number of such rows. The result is -0.04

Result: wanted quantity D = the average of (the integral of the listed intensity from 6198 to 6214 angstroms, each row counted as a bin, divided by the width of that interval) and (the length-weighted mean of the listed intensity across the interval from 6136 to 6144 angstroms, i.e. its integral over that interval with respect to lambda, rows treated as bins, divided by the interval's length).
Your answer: 11.5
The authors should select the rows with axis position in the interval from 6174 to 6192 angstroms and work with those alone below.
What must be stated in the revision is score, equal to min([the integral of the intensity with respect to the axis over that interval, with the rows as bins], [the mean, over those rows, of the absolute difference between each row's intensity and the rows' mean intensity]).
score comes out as 0.17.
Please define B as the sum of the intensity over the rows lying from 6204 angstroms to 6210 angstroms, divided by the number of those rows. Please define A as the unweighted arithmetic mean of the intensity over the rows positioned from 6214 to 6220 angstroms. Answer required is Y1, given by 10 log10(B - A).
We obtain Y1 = -7.0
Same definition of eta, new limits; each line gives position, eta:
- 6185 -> 0.0873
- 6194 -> 0.0890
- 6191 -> 0.0893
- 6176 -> 0.0861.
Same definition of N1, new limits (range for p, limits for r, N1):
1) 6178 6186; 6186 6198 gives 0.03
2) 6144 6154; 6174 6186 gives 0.02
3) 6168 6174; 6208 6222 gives 0.03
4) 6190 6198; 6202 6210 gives 0.00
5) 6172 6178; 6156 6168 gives 0.04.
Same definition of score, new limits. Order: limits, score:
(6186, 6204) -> 0.05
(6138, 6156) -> 0.10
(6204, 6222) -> 0.10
